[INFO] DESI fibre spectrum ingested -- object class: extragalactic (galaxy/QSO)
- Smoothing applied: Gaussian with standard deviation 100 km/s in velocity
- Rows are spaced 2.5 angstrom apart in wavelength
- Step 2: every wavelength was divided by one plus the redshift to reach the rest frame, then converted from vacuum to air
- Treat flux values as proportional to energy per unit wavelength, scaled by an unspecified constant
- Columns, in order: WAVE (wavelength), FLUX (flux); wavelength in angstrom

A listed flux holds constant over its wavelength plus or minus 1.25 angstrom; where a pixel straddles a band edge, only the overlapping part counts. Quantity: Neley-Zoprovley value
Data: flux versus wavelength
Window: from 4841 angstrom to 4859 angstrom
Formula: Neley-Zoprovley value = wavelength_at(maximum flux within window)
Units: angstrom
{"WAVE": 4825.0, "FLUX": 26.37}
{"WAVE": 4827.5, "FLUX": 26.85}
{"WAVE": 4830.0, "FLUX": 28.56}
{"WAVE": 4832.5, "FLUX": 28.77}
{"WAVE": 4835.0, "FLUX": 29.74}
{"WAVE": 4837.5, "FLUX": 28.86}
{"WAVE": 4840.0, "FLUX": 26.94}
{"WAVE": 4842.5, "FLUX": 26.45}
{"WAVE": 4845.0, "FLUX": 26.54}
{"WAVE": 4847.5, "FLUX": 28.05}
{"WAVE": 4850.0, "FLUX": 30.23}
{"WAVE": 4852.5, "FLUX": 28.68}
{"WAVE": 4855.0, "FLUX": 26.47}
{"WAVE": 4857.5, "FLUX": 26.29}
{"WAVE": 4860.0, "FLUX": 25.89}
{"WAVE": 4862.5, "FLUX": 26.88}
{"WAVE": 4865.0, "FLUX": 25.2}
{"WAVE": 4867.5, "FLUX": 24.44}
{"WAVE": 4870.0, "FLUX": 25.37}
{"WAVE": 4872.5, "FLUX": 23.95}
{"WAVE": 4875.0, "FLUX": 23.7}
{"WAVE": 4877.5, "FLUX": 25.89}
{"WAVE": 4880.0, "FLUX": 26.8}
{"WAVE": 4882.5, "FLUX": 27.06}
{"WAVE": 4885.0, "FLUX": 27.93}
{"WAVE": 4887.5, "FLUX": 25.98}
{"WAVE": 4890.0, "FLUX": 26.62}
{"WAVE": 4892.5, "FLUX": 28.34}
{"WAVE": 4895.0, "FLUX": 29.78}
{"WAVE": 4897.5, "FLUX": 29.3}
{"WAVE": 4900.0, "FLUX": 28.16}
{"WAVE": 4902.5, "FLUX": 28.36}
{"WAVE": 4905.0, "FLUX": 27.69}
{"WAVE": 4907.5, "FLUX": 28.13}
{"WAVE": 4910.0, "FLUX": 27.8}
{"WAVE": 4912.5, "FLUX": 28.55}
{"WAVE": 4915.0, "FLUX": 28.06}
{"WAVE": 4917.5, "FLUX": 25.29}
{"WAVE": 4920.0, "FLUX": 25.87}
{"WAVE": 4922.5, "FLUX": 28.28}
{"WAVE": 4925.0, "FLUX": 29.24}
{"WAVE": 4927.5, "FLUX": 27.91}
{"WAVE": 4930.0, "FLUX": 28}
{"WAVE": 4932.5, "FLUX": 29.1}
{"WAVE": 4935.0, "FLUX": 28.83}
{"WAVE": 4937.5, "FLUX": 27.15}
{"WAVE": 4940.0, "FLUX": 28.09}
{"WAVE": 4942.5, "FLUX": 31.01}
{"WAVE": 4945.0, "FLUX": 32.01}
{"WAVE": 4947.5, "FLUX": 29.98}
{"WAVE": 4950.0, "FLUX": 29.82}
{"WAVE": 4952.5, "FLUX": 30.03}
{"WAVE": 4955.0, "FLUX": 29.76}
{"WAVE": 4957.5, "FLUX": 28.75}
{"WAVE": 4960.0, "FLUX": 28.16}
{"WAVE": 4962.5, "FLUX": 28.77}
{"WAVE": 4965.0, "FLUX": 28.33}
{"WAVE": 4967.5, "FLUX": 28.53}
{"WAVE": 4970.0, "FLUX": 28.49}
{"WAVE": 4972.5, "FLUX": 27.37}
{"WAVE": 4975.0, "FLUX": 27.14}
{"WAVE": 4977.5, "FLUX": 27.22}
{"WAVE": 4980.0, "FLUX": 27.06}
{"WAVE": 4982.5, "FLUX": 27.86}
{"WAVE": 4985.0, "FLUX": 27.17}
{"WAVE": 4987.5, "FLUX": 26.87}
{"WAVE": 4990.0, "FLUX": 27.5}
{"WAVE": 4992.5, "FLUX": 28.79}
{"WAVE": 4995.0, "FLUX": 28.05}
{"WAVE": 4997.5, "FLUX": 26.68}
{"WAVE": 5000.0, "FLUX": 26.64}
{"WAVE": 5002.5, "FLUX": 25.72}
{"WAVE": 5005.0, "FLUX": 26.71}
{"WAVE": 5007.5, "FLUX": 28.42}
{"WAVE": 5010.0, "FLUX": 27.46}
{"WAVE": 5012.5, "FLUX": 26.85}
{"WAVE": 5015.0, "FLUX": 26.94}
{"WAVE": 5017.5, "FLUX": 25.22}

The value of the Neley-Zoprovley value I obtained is 4850.0 angstrom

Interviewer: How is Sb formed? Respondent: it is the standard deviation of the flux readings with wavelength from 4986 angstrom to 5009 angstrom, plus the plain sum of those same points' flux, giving 246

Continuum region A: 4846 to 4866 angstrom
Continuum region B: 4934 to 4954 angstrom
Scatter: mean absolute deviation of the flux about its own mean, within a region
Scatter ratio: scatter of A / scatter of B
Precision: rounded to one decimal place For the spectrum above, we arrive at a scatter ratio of 1.1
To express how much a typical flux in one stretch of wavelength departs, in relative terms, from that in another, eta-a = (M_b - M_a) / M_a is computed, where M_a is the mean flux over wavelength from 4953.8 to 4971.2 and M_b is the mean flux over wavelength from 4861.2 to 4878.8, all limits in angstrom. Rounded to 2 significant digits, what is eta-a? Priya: -0.13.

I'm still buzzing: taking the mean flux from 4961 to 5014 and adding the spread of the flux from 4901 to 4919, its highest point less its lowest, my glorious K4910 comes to 30.8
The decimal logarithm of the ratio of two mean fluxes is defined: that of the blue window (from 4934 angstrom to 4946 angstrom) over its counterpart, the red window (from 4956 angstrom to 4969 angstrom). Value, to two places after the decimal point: 0.01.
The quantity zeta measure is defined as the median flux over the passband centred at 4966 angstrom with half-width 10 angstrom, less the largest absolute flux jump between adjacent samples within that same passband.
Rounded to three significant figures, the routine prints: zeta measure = 27.3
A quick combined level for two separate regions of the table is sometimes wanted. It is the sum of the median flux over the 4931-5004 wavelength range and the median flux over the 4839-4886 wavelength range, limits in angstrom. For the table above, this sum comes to 54.6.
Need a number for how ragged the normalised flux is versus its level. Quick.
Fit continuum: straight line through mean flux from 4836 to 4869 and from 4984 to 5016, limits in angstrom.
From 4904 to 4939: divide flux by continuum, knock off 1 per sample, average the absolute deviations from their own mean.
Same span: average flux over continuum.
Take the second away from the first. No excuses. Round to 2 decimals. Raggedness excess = -1.00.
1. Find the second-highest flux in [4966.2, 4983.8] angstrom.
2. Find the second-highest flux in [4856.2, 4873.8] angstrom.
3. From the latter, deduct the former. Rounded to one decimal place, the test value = -2.2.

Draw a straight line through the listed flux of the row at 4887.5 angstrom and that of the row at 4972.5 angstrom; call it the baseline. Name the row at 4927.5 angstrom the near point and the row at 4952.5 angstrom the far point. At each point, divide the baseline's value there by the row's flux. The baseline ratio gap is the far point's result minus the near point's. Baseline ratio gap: -0.05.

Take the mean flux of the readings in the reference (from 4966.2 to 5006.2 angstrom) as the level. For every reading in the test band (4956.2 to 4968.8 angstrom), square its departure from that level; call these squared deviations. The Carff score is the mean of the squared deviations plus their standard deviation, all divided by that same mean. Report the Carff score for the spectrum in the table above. 1.4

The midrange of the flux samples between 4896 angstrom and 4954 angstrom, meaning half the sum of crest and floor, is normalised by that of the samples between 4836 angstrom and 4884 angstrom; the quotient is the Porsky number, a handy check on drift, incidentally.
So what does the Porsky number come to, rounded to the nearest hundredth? 1.06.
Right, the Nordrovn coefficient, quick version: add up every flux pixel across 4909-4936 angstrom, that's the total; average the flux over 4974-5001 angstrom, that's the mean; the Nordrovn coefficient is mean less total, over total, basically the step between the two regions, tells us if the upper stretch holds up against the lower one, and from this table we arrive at -0.911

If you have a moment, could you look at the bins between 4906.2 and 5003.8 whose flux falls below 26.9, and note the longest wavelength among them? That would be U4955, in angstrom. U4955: 5002.5 angstrom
